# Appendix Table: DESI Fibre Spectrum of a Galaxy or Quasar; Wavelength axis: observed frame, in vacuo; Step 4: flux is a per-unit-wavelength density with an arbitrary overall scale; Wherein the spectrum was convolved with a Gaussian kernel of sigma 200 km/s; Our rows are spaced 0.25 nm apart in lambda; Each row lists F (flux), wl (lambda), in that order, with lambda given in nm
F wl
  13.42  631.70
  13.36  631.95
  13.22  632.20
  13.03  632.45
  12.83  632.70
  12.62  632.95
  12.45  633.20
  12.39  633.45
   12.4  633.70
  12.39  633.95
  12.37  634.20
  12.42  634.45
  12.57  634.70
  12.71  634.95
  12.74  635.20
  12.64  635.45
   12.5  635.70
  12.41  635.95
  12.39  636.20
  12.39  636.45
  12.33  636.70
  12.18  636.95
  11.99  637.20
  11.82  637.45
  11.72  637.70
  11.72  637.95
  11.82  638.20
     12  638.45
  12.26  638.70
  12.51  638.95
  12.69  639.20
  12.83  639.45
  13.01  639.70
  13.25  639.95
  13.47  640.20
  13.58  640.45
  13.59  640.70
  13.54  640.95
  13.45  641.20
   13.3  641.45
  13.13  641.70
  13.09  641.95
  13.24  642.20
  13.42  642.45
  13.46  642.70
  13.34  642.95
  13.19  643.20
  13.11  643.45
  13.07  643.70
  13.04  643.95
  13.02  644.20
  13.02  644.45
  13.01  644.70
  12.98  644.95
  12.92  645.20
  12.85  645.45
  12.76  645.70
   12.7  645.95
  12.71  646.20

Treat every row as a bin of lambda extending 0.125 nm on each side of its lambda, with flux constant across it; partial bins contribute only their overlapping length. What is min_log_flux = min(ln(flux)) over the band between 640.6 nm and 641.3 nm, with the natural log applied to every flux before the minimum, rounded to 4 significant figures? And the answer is 2.599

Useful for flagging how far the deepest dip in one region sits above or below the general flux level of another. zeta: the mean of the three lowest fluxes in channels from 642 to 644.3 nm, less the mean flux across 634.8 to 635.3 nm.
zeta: 0.3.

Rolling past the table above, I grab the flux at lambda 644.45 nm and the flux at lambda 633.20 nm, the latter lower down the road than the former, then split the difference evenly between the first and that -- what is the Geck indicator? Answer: 12.7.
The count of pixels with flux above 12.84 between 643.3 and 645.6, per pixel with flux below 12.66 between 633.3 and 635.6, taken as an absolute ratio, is 1.3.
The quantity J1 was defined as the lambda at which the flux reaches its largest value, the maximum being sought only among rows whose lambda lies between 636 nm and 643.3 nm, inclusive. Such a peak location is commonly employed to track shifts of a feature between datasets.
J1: 640.70 nm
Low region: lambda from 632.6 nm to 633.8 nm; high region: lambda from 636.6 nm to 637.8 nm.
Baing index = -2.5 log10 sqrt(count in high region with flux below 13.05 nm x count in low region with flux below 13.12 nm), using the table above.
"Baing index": -1.75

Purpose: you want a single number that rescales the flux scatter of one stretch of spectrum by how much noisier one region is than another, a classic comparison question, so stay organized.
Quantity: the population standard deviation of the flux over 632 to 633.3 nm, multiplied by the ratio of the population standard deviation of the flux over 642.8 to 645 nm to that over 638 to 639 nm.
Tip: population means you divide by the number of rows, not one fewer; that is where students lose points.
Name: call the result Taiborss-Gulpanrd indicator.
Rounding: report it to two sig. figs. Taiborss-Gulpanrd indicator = 0.11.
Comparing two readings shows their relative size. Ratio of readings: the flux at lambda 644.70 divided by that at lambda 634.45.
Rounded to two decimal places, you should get 1.05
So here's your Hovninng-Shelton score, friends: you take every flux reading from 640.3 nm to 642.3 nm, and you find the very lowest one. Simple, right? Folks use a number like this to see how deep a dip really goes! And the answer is 13.09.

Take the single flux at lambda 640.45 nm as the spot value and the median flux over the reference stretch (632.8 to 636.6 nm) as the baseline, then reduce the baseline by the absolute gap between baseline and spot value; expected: 11.3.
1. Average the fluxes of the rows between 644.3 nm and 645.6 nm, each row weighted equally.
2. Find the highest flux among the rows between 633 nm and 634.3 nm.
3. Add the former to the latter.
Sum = 25.4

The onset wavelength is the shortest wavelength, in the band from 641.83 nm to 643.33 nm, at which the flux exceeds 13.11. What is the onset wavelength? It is 642.20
